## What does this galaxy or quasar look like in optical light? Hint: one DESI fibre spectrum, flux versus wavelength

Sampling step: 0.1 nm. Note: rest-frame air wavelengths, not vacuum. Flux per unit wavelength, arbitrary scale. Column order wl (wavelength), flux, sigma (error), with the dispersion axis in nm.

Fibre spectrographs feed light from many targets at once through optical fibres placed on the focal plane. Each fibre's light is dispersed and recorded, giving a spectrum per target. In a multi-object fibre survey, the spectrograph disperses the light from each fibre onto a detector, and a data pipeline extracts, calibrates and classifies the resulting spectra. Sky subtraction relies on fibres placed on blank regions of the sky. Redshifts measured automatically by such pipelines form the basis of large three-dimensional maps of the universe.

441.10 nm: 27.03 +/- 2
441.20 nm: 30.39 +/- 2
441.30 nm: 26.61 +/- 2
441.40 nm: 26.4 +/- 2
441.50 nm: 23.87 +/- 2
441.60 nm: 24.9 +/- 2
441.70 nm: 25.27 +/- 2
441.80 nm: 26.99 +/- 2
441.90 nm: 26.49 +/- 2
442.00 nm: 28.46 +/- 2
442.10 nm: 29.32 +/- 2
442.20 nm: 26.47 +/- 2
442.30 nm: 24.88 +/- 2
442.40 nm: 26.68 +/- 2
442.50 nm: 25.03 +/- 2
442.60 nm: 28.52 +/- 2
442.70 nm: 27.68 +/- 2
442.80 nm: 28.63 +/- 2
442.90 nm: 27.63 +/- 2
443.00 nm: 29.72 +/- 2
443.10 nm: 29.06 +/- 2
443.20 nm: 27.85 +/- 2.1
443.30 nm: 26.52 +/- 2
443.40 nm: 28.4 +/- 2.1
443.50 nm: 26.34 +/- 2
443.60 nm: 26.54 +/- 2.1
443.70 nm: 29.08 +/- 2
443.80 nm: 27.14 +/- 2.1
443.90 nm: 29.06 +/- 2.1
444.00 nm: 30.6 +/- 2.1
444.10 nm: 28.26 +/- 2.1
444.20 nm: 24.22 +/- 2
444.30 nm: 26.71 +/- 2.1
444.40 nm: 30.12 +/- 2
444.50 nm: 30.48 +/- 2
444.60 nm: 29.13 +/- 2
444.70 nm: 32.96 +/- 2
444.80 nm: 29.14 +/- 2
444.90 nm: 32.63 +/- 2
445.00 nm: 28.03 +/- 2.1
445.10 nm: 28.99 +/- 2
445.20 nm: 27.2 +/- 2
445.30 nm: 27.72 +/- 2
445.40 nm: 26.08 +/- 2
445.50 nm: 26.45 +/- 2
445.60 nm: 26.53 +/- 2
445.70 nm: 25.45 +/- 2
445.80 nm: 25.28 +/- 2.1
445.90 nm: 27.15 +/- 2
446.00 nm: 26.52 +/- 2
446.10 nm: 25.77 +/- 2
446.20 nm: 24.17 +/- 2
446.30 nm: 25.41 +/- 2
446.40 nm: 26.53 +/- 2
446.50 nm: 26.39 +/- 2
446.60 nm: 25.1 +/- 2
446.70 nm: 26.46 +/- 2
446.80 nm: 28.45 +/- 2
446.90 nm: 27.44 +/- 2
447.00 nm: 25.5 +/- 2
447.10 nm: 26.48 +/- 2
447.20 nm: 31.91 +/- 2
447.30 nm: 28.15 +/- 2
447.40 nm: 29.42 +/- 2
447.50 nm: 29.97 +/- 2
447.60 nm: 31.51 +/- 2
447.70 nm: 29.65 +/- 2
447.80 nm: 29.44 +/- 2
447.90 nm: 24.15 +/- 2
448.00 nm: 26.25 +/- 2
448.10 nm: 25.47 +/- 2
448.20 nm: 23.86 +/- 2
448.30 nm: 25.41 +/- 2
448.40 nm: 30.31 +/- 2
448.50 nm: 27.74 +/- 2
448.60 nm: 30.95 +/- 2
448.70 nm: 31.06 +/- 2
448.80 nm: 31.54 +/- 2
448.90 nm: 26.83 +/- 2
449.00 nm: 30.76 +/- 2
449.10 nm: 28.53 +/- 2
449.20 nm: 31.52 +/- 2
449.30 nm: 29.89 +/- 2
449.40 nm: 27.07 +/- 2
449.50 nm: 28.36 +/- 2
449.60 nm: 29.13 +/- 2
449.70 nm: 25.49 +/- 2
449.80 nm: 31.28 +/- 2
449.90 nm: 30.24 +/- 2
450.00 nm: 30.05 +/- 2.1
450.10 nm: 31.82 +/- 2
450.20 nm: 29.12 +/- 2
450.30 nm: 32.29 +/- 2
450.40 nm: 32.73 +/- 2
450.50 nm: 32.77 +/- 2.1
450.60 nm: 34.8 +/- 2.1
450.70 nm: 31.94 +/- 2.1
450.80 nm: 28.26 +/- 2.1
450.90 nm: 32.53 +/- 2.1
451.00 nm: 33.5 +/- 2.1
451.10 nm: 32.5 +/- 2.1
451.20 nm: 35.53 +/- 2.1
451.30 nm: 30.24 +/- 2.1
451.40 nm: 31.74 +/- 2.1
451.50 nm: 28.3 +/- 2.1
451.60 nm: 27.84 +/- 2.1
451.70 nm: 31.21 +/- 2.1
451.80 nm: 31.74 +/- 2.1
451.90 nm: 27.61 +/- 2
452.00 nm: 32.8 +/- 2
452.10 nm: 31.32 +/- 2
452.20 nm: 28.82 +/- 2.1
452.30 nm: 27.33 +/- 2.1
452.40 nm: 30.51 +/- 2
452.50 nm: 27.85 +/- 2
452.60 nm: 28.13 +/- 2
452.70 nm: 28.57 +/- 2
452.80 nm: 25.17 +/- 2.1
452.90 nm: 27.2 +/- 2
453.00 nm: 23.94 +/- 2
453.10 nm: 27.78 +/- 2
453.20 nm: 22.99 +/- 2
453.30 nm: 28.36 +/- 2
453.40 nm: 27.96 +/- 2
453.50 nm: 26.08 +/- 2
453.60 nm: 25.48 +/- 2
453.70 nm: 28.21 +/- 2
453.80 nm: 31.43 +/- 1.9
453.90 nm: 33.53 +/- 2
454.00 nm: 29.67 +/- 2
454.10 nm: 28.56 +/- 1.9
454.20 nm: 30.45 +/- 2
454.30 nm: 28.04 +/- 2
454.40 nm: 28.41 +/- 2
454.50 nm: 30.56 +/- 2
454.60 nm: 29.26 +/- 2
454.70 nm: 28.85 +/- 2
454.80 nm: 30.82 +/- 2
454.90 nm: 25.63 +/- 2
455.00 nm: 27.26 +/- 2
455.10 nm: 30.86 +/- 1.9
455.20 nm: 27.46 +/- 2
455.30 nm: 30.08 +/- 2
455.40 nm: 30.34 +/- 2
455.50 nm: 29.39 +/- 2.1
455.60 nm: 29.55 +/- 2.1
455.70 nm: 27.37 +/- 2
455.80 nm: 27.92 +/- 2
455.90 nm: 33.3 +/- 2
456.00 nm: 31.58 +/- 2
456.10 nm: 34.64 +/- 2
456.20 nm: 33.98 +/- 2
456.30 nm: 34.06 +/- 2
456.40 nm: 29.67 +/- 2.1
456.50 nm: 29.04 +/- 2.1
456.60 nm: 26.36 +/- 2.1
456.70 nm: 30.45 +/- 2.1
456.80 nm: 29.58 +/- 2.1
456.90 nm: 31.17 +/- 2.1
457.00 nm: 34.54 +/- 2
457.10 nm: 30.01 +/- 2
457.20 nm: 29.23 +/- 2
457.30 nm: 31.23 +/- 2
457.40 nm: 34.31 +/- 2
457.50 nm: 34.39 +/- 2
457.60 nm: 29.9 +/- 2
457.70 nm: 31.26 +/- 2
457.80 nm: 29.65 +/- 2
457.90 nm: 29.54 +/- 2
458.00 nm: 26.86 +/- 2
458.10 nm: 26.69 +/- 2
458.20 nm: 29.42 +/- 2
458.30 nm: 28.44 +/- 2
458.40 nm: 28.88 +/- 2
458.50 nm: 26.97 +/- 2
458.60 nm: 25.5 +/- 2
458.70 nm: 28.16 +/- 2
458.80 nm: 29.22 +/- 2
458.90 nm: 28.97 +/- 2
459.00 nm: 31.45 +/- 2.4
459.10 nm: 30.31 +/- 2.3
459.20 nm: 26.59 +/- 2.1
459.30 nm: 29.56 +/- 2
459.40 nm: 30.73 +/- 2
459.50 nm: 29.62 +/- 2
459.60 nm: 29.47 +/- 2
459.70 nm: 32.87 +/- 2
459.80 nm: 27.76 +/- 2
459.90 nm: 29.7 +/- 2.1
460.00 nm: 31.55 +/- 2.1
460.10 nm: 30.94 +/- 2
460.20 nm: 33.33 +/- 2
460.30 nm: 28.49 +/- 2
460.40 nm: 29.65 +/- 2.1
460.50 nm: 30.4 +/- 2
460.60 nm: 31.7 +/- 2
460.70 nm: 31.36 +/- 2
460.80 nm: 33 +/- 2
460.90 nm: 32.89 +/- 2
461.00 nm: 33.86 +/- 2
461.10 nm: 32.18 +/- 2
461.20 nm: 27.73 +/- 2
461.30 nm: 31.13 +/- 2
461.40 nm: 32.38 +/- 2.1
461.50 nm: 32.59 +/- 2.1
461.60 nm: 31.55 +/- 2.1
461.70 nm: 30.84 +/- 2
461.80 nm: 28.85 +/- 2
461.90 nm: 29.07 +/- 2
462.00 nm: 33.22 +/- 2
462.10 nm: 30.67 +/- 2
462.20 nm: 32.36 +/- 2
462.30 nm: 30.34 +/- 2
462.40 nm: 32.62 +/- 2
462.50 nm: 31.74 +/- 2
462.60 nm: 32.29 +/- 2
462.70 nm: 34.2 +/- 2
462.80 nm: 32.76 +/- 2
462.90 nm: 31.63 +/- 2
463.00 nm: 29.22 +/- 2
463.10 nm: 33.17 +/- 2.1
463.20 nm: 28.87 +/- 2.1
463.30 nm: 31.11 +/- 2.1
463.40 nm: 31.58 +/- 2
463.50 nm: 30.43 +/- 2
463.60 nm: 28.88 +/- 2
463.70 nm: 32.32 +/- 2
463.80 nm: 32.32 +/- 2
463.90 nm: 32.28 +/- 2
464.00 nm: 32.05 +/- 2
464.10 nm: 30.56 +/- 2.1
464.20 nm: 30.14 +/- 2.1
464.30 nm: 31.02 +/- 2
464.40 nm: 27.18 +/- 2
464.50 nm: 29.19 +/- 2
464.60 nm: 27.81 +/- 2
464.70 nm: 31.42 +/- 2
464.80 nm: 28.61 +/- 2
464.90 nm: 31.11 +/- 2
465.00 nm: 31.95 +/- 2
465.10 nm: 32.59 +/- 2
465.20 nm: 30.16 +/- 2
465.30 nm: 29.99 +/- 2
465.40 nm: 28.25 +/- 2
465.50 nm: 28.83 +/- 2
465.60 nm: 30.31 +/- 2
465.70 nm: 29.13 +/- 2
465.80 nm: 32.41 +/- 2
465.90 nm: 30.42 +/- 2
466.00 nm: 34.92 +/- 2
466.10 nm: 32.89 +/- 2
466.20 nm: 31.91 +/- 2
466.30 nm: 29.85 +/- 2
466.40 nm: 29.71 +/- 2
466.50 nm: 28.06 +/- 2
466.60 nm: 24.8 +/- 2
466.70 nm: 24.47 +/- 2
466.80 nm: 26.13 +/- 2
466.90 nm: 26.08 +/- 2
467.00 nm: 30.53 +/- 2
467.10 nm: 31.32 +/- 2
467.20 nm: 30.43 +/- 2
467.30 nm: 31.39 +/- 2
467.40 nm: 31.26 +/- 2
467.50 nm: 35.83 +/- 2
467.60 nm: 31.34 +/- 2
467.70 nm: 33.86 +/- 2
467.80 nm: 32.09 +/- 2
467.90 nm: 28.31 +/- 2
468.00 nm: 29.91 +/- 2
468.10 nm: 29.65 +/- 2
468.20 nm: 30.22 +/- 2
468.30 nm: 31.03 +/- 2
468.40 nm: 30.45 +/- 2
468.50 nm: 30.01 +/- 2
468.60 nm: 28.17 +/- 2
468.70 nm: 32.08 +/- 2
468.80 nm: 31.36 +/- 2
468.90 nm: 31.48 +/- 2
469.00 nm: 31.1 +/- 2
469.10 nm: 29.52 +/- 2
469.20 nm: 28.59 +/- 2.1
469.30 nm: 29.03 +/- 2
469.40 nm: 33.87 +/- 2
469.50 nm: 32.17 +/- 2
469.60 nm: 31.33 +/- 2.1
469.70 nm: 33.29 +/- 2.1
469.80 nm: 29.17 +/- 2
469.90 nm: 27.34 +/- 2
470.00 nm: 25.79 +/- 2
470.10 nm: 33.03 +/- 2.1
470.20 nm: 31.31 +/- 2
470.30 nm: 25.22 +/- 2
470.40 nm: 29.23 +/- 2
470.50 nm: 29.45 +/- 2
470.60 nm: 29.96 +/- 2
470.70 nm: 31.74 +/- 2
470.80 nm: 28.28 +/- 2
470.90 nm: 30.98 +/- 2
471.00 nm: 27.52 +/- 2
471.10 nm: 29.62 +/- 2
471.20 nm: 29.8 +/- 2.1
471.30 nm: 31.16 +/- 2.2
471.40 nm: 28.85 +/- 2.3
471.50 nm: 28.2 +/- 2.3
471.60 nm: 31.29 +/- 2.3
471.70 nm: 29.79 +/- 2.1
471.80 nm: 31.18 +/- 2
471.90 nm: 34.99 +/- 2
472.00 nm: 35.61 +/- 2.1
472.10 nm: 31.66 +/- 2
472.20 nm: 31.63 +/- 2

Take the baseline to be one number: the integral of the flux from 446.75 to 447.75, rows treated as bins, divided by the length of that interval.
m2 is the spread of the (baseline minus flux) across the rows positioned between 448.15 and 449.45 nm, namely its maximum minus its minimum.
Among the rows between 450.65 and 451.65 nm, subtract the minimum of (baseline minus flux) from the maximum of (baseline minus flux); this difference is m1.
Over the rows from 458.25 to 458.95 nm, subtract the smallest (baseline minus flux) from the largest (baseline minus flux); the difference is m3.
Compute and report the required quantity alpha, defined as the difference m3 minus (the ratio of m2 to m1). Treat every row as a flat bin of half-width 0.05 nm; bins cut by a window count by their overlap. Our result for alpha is 3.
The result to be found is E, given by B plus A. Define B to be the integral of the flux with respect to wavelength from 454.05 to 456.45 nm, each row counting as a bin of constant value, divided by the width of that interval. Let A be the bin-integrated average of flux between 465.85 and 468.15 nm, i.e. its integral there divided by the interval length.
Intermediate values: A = 30.2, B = 29.9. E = 60.1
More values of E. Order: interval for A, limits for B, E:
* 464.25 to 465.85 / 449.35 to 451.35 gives 61.0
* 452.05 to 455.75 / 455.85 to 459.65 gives 58.6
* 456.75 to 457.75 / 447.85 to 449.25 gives 59.7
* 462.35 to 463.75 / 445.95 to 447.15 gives 57.7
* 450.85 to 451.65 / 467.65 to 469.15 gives 62.1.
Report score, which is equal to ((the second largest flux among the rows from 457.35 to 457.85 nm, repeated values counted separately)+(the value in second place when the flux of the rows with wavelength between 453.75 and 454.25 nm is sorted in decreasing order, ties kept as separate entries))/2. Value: 32.9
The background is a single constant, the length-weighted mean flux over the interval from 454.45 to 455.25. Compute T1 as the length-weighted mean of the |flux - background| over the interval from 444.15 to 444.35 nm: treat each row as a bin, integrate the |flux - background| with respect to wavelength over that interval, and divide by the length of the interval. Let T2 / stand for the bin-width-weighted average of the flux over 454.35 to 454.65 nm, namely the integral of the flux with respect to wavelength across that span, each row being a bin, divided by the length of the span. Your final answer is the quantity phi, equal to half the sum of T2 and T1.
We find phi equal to 16.4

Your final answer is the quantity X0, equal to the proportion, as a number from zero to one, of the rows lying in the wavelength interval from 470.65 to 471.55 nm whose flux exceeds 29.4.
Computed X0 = 0.56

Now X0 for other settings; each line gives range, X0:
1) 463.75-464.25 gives 1.00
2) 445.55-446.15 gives 0.00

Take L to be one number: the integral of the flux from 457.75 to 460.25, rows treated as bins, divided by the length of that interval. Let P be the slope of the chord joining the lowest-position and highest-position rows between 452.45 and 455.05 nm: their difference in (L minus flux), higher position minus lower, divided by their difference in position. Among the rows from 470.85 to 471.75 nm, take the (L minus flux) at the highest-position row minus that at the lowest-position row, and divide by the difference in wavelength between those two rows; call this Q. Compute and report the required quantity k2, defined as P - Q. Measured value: -1.3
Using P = 0.2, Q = 1.5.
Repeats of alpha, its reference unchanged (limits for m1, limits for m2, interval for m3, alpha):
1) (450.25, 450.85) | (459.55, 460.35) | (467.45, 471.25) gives 10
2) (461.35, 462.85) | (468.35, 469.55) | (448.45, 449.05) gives 4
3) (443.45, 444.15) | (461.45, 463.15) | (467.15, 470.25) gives 9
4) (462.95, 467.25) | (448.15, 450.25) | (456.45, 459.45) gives 8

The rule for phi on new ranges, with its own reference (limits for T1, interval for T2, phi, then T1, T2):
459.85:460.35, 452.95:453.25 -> 13.5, 2.1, 25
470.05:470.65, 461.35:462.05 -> 16.6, 2.1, 31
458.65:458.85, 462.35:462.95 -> 16.5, 0.5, 33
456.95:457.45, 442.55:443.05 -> 15.7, 3.0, 28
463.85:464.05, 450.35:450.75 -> 18.2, 3.3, 33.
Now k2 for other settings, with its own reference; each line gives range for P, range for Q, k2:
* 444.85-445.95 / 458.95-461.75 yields 5.3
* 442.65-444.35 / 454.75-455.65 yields -1.0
